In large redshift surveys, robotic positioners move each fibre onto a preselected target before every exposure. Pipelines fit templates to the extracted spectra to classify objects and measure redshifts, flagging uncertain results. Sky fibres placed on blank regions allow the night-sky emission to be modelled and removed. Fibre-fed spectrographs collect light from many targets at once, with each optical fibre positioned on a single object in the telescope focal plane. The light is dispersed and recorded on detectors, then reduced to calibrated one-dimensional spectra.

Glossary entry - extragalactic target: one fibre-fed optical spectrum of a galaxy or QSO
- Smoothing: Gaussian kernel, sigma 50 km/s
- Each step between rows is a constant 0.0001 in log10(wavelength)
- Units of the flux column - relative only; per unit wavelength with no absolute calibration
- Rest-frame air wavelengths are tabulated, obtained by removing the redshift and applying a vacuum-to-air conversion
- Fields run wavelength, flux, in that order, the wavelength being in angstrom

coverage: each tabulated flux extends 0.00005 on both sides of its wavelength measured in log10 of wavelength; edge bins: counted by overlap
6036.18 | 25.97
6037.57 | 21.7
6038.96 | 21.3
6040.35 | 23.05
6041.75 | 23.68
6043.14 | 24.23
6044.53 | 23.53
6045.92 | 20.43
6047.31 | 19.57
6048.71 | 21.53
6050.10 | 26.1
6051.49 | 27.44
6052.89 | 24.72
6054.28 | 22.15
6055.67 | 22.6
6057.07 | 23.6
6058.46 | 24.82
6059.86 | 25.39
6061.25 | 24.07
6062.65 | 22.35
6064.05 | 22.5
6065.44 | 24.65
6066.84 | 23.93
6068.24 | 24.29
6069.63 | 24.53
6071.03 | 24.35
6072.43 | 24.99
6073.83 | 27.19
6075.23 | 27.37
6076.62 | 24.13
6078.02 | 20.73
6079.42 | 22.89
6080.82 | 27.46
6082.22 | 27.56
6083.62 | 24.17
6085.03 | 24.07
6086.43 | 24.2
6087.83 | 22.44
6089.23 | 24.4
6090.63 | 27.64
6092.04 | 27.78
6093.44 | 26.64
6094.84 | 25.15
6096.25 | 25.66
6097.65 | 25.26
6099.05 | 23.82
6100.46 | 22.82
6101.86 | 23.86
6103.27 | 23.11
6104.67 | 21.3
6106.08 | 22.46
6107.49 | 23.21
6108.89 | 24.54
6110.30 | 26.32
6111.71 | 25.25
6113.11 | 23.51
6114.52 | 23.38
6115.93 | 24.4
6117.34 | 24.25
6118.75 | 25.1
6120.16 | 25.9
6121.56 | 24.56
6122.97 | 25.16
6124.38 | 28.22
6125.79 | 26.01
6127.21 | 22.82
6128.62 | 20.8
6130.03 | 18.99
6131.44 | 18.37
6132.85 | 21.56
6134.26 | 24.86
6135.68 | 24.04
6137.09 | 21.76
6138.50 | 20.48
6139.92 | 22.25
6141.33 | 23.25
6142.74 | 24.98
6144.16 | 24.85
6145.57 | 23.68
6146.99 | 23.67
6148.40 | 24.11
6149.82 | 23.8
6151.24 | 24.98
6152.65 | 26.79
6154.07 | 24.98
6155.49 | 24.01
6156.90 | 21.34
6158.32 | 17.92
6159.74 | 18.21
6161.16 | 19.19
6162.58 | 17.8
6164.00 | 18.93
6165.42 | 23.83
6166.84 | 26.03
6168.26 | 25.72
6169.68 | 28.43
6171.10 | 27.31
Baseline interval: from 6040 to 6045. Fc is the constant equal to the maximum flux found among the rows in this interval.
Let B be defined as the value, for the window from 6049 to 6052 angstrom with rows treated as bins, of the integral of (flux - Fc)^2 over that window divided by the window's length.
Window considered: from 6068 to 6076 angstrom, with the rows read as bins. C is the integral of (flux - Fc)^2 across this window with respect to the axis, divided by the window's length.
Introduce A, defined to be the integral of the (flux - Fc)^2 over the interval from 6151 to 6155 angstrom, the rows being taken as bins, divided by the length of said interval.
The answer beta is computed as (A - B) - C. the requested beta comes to -7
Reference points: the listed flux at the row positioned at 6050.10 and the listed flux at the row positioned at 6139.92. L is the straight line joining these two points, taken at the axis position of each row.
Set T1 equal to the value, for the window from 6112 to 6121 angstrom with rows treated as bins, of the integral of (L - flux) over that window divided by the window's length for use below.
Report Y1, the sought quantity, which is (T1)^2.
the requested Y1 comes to 1.5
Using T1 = -1.2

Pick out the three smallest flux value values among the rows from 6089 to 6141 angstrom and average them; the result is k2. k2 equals 19.3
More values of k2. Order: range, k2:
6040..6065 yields 20.5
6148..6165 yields 18.0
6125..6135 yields 19.4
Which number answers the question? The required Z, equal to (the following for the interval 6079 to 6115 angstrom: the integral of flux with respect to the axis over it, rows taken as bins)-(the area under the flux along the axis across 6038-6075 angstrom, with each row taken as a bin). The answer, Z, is 6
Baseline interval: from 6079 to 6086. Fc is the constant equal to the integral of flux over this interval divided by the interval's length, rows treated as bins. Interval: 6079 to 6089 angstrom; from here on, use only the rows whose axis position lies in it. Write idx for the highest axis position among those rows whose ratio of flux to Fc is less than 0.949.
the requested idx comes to 6087.83 angstrom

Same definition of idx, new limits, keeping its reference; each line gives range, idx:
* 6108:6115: 6114.52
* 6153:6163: 6162.58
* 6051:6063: 6062.65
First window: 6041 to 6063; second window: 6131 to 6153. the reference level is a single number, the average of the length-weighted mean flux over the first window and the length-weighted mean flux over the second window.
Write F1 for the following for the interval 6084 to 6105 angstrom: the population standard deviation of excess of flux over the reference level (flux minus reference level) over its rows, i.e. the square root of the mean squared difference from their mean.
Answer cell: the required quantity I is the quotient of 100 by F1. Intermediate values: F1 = 1.8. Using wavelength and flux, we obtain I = 56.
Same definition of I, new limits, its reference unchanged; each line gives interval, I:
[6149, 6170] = 29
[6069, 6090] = 52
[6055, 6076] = 70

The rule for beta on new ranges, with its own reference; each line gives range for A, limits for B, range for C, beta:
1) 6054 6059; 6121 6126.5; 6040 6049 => -10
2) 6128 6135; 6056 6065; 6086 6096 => 10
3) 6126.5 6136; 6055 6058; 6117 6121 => 10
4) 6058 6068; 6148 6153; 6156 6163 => -29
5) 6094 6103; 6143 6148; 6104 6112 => -2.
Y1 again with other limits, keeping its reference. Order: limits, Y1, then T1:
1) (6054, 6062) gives 3.7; 1.9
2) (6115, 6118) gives 1.0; -1.0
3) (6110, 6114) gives 1.9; -1.4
